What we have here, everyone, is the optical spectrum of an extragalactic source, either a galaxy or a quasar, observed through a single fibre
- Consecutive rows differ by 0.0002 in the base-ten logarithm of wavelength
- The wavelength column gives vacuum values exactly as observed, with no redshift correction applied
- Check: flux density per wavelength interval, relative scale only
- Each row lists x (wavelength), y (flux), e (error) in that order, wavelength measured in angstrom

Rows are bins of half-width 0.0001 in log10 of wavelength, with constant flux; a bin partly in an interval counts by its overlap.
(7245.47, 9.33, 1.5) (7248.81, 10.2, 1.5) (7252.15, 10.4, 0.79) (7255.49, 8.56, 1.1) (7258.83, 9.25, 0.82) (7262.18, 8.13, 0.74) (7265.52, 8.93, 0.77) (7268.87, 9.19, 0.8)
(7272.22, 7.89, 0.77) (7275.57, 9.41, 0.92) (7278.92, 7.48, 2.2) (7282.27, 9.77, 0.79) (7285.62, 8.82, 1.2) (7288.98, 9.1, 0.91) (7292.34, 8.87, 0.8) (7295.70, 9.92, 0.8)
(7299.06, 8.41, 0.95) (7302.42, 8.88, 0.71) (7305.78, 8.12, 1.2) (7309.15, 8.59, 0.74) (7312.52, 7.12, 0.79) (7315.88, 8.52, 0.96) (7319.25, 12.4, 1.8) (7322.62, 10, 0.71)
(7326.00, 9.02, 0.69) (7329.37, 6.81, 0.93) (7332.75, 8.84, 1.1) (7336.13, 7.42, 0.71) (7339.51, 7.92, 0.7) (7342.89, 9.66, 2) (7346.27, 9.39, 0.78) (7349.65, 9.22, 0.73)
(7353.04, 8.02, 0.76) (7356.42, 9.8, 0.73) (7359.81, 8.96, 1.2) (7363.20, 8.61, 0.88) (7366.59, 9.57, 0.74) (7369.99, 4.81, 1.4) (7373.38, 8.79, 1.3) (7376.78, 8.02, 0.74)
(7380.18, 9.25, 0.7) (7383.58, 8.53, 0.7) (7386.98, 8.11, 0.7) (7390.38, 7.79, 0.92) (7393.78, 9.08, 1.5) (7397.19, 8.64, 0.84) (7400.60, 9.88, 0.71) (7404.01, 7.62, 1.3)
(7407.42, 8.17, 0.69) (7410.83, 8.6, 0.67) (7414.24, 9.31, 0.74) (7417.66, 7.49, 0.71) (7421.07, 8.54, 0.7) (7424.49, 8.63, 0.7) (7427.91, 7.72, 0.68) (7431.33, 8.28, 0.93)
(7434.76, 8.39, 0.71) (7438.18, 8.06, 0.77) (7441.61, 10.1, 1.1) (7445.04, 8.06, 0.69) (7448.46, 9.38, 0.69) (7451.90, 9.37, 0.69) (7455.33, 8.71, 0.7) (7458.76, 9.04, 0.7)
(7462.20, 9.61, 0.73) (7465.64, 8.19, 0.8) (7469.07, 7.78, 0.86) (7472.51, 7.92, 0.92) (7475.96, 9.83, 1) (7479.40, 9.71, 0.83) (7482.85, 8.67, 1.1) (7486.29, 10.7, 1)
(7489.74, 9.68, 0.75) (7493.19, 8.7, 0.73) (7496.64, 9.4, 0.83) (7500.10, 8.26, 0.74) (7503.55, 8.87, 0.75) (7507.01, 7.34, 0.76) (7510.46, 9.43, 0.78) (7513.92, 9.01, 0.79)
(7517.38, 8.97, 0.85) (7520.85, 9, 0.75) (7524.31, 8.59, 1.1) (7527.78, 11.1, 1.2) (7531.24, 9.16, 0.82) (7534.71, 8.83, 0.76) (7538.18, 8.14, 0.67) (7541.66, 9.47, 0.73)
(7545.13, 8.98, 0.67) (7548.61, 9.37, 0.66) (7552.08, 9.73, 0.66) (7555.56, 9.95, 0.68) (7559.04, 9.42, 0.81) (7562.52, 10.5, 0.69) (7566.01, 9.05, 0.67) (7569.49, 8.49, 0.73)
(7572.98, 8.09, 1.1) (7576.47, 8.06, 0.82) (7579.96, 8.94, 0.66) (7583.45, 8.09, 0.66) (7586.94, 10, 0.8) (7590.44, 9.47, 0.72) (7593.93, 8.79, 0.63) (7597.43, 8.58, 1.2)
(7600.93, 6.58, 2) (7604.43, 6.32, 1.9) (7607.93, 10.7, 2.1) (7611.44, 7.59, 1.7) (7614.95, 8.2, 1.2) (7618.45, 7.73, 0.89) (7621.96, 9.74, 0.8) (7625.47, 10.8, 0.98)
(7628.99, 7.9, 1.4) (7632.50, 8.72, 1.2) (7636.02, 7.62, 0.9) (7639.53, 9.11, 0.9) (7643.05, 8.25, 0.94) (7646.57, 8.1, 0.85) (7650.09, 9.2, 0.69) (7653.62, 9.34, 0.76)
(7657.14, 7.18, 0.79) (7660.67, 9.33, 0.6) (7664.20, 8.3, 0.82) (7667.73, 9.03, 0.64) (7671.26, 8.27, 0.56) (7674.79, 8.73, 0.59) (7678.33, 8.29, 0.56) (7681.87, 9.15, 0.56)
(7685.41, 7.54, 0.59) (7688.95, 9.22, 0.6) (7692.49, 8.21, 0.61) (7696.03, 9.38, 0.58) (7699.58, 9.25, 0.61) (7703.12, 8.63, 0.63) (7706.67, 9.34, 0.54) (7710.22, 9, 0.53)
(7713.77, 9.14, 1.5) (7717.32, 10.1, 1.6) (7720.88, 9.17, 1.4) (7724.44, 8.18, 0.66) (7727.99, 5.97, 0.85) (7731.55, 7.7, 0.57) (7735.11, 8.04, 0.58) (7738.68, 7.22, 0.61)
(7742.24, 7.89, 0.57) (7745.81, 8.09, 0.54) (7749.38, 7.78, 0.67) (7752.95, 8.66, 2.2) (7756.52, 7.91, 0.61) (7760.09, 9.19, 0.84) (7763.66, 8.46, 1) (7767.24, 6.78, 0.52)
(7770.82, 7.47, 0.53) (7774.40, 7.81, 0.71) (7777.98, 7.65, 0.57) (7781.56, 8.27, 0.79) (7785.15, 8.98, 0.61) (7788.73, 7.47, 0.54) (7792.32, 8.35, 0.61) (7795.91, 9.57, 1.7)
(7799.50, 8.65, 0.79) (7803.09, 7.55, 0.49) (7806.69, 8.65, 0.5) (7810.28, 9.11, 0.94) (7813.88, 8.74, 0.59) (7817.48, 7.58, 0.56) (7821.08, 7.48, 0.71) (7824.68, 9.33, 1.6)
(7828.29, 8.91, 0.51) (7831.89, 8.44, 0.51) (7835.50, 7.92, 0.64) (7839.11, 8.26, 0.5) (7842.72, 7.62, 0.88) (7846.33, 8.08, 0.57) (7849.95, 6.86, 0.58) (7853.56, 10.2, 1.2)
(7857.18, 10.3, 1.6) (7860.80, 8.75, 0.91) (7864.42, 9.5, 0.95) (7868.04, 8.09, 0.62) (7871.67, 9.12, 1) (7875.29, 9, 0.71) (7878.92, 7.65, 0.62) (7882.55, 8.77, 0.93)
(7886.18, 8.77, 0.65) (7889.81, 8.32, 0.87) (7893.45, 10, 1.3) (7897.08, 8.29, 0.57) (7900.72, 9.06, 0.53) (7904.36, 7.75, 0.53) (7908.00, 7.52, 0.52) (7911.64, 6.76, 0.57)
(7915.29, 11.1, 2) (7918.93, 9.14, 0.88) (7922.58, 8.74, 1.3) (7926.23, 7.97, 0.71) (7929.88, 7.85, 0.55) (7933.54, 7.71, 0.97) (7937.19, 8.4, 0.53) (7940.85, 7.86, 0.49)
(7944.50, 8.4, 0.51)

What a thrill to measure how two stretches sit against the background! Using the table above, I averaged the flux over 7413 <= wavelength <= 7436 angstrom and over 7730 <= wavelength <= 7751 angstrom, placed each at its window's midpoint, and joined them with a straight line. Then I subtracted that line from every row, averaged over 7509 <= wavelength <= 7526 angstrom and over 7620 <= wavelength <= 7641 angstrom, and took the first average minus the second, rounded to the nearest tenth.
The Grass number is -0.2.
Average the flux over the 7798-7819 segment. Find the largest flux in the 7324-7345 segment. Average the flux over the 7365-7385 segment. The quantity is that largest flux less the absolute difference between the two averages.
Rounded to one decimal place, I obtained 9.4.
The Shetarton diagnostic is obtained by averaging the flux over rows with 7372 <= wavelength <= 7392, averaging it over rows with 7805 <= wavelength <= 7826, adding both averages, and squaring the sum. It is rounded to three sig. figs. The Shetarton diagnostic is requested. 285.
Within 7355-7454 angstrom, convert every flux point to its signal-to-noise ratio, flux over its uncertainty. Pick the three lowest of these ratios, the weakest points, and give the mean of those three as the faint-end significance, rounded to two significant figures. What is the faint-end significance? 5.1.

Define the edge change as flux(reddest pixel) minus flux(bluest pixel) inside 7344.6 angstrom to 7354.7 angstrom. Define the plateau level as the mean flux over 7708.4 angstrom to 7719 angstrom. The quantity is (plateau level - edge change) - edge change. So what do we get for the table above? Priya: 12.2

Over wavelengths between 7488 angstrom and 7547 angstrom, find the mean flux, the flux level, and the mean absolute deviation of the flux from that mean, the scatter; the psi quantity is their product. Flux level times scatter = 4.5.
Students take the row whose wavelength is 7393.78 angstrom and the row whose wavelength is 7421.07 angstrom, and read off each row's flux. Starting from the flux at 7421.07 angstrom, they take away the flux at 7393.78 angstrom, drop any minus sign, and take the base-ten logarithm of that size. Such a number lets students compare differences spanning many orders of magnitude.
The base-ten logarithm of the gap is -0.27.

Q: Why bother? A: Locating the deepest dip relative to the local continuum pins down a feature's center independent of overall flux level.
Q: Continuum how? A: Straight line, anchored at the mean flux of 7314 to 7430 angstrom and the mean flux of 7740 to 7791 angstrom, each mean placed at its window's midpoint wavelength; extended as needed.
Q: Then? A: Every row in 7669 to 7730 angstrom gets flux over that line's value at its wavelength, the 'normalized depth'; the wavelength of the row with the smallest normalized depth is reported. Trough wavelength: 7727.99 angstrom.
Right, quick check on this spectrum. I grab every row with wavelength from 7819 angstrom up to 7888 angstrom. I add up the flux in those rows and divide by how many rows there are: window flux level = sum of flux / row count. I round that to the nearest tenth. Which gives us 8.6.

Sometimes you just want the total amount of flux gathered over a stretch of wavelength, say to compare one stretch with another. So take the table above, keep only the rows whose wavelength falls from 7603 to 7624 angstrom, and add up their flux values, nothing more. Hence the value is 50.3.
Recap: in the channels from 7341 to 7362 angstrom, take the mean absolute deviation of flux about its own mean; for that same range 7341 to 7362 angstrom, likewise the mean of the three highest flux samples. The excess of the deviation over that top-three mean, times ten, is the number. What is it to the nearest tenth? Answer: -91.6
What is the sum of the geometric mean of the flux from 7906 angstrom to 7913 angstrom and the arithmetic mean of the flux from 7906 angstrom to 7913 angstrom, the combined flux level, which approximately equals 14.3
